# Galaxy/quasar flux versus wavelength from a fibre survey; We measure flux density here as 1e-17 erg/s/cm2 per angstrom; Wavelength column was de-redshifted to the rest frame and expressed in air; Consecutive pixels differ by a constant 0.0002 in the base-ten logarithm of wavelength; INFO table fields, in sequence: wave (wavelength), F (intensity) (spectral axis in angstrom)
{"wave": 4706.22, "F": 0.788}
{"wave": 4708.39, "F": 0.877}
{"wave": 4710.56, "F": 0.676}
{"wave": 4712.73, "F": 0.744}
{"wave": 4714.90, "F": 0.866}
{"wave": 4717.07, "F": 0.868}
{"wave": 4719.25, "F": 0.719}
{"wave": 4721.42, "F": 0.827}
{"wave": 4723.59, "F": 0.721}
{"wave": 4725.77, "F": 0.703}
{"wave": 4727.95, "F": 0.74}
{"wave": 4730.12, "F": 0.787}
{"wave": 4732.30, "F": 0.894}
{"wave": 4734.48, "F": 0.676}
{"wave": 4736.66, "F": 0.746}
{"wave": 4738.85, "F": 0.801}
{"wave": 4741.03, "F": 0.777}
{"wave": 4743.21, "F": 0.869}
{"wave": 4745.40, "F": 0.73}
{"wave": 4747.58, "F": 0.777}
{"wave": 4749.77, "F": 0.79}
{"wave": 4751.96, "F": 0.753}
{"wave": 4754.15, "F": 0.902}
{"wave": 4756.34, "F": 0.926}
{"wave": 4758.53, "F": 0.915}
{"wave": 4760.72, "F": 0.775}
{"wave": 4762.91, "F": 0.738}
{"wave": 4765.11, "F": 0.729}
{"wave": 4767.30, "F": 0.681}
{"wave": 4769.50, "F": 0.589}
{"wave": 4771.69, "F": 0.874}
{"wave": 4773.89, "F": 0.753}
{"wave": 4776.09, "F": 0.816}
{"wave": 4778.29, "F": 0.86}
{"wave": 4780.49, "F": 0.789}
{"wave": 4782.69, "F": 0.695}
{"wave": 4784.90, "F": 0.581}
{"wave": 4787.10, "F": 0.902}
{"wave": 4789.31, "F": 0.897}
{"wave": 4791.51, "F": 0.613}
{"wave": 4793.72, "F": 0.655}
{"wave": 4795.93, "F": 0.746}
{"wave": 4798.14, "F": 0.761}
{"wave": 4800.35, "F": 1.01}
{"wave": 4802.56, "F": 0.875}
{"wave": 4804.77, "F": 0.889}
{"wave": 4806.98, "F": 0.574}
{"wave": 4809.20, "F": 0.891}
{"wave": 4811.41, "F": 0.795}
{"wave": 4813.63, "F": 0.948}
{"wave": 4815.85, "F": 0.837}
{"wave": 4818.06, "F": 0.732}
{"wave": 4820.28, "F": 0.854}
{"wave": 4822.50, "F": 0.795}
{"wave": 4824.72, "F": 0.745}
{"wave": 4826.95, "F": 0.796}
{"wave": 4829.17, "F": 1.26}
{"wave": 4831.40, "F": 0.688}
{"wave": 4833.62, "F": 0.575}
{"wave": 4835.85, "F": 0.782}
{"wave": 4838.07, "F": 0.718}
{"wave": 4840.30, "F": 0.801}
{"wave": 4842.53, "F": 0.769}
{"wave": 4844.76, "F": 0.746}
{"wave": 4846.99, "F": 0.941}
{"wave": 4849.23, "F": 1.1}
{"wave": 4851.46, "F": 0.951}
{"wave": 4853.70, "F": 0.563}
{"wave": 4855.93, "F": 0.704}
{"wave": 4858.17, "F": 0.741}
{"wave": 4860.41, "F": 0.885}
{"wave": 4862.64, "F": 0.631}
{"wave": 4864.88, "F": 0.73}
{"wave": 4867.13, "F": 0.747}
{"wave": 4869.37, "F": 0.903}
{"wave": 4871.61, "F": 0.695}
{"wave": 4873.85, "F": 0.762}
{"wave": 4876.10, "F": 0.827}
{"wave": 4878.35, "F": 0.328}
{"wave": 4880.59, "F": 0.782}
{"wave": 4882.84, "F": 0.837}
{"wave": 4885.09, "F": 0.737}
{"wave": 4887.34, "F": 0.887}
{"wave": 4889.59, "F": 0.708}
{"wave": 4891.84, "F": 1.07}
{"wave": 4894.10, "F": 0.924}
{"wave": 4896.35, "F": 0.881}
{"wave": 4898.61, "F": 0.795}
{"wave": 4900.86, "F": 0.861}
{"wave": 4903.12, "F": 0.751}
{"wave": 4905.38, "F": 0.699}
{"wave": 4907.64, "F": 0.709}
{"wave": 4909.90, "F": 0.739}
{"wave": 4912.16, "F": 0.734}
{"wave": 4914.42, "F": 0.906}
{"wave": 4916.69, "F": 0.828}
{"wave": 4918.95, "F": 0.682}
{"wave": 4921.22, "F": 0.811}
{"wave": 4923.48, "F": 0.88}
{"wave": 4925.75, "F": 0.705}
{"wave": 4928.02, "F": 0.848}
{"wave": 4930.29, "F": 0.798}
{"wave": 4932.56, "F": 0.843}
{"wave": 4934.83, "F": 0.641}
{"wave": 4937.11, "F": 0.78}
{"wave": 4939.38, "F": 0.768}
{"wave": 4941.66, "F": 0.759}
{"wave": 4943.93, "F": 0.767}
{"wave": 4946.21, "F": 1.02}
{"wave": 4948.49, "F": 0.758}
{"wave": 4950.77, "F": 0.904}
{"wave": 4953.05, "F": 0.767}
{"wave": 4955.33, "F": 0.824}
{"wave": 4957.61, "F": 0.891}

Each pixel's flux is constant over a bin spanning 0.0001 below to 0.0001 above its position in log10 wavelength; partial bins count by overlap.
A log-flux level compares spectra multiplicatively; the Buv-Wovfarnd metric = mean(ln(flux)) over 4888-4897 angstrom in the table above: -0.12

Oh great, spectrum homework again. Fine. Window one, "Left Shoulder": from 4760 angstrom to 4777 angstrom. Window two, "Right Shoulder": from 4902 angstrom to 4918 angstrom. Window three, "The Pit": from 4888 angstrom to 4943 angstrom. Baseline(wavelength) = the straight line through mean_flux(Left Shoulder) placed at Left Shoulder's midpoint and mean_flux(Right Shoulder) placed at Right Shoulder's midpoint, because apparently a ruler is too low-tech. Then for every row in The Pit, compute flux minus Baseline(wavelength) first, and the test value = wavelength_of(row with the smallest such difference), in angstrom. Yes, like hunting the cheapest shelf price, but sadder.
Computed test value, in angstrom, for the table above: 4934.83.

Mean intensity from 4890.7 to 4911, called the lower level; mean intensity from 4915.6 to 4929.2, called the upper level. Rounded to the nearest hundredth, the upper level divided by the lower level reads 0.96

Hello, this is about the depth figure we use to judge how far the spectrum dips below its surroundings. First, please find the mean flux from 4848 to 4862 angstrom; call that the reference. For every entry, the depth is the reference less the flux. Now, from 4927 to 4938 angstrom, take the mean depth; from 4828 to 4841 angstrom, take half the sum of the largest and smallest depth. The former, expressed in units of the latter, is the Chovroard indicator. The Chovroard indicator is -0.4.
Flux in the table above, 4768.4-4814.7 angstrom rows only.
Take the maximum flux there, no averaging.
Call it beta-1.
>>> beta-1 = 1.01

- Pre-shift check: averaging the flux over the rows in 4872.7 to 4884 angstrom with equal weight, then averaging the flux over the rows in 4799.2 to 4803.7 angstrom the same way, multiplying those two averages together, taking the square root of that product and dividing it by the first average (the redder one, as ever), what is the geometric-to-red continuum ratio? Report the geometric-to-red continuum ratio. 1.15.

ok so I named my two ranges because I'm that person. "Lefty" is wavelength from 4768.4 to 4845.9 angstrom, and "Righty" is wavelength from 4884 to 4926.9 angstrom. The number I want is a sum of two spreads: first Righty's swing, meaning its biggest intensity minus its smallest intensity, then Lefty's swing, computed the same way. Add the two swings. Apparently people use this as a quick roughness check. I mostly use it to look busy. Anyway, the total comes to 1.07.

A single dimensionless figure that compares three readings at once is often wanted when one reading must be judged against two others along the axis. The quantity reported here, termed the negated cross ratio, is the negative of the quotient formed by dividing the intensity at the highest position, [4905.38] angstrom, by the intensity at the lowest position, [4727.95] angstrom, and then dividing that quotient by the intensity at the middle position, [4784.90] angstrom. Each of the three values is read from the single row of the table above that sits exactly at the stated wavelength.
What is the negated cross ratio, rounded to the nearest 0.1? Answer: -1.6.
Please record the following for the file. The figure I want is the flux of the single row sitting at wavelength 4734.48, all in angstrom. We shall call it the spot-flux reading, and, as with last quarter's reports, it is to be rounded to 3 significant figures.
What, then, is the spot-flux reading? 0.676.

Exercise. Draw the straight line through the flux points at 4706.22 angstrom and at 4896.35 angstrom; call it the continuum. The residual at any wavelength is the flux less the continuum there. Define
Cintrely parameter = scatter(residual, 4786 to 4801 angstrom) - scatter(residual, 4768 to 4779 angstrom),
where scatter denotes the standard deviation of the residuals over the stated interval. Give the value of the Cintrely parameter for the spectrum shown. 0.03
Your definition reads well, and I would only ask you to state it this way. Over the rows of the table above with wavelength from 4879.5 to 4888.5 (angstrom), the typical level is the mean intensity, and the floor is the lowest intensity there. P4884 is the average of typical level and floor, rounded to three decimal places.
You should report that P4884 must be 0.774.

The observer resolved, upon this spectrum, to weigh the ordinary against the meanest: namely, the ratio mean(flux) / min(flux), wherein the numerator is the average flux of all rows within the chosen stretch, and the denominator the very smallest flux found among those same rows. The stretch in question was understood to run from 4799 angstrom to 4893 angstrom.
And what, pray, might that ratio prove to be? 2.44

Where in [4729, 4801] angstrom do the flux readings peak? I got 4800.35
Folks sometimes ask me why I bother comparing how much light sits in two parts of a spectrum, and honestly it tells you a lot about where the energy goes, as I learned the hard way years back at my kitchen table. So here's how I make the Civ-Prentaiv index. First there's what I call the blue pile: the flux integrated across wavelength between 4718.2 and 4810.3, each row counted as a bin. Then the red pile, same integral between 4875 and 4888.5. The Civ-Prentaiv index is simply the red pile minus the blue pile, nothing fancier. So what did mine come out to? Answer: -62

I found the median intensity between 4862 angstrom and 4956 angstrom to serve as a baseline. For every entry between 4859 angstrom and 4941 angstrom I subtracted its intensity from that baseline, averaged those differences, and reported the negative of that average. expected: 0.007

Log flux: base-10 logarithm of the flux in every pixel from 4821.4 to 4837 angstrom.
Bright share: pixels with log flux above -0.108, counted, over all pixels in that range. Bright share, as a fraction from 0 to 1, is 0.6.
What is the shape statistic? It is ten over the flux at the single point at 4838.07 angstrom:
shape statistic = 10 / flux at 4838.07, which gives 14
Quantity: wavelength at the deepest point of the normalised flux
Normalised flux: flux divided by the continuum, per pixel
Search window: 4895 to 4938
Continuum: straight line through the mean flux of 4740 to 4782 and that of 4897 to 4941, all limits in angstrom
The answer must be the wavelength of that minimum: 4934.83 angstrom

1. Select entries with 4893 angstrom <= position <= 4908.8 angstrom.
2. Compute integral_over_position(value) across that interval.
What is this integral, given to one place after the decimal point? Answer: 12.7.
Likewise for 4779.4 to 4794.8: 11.3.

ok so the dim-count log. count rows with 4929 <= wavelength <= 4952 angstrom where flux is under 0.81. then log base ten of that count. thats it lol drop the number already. 0.85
